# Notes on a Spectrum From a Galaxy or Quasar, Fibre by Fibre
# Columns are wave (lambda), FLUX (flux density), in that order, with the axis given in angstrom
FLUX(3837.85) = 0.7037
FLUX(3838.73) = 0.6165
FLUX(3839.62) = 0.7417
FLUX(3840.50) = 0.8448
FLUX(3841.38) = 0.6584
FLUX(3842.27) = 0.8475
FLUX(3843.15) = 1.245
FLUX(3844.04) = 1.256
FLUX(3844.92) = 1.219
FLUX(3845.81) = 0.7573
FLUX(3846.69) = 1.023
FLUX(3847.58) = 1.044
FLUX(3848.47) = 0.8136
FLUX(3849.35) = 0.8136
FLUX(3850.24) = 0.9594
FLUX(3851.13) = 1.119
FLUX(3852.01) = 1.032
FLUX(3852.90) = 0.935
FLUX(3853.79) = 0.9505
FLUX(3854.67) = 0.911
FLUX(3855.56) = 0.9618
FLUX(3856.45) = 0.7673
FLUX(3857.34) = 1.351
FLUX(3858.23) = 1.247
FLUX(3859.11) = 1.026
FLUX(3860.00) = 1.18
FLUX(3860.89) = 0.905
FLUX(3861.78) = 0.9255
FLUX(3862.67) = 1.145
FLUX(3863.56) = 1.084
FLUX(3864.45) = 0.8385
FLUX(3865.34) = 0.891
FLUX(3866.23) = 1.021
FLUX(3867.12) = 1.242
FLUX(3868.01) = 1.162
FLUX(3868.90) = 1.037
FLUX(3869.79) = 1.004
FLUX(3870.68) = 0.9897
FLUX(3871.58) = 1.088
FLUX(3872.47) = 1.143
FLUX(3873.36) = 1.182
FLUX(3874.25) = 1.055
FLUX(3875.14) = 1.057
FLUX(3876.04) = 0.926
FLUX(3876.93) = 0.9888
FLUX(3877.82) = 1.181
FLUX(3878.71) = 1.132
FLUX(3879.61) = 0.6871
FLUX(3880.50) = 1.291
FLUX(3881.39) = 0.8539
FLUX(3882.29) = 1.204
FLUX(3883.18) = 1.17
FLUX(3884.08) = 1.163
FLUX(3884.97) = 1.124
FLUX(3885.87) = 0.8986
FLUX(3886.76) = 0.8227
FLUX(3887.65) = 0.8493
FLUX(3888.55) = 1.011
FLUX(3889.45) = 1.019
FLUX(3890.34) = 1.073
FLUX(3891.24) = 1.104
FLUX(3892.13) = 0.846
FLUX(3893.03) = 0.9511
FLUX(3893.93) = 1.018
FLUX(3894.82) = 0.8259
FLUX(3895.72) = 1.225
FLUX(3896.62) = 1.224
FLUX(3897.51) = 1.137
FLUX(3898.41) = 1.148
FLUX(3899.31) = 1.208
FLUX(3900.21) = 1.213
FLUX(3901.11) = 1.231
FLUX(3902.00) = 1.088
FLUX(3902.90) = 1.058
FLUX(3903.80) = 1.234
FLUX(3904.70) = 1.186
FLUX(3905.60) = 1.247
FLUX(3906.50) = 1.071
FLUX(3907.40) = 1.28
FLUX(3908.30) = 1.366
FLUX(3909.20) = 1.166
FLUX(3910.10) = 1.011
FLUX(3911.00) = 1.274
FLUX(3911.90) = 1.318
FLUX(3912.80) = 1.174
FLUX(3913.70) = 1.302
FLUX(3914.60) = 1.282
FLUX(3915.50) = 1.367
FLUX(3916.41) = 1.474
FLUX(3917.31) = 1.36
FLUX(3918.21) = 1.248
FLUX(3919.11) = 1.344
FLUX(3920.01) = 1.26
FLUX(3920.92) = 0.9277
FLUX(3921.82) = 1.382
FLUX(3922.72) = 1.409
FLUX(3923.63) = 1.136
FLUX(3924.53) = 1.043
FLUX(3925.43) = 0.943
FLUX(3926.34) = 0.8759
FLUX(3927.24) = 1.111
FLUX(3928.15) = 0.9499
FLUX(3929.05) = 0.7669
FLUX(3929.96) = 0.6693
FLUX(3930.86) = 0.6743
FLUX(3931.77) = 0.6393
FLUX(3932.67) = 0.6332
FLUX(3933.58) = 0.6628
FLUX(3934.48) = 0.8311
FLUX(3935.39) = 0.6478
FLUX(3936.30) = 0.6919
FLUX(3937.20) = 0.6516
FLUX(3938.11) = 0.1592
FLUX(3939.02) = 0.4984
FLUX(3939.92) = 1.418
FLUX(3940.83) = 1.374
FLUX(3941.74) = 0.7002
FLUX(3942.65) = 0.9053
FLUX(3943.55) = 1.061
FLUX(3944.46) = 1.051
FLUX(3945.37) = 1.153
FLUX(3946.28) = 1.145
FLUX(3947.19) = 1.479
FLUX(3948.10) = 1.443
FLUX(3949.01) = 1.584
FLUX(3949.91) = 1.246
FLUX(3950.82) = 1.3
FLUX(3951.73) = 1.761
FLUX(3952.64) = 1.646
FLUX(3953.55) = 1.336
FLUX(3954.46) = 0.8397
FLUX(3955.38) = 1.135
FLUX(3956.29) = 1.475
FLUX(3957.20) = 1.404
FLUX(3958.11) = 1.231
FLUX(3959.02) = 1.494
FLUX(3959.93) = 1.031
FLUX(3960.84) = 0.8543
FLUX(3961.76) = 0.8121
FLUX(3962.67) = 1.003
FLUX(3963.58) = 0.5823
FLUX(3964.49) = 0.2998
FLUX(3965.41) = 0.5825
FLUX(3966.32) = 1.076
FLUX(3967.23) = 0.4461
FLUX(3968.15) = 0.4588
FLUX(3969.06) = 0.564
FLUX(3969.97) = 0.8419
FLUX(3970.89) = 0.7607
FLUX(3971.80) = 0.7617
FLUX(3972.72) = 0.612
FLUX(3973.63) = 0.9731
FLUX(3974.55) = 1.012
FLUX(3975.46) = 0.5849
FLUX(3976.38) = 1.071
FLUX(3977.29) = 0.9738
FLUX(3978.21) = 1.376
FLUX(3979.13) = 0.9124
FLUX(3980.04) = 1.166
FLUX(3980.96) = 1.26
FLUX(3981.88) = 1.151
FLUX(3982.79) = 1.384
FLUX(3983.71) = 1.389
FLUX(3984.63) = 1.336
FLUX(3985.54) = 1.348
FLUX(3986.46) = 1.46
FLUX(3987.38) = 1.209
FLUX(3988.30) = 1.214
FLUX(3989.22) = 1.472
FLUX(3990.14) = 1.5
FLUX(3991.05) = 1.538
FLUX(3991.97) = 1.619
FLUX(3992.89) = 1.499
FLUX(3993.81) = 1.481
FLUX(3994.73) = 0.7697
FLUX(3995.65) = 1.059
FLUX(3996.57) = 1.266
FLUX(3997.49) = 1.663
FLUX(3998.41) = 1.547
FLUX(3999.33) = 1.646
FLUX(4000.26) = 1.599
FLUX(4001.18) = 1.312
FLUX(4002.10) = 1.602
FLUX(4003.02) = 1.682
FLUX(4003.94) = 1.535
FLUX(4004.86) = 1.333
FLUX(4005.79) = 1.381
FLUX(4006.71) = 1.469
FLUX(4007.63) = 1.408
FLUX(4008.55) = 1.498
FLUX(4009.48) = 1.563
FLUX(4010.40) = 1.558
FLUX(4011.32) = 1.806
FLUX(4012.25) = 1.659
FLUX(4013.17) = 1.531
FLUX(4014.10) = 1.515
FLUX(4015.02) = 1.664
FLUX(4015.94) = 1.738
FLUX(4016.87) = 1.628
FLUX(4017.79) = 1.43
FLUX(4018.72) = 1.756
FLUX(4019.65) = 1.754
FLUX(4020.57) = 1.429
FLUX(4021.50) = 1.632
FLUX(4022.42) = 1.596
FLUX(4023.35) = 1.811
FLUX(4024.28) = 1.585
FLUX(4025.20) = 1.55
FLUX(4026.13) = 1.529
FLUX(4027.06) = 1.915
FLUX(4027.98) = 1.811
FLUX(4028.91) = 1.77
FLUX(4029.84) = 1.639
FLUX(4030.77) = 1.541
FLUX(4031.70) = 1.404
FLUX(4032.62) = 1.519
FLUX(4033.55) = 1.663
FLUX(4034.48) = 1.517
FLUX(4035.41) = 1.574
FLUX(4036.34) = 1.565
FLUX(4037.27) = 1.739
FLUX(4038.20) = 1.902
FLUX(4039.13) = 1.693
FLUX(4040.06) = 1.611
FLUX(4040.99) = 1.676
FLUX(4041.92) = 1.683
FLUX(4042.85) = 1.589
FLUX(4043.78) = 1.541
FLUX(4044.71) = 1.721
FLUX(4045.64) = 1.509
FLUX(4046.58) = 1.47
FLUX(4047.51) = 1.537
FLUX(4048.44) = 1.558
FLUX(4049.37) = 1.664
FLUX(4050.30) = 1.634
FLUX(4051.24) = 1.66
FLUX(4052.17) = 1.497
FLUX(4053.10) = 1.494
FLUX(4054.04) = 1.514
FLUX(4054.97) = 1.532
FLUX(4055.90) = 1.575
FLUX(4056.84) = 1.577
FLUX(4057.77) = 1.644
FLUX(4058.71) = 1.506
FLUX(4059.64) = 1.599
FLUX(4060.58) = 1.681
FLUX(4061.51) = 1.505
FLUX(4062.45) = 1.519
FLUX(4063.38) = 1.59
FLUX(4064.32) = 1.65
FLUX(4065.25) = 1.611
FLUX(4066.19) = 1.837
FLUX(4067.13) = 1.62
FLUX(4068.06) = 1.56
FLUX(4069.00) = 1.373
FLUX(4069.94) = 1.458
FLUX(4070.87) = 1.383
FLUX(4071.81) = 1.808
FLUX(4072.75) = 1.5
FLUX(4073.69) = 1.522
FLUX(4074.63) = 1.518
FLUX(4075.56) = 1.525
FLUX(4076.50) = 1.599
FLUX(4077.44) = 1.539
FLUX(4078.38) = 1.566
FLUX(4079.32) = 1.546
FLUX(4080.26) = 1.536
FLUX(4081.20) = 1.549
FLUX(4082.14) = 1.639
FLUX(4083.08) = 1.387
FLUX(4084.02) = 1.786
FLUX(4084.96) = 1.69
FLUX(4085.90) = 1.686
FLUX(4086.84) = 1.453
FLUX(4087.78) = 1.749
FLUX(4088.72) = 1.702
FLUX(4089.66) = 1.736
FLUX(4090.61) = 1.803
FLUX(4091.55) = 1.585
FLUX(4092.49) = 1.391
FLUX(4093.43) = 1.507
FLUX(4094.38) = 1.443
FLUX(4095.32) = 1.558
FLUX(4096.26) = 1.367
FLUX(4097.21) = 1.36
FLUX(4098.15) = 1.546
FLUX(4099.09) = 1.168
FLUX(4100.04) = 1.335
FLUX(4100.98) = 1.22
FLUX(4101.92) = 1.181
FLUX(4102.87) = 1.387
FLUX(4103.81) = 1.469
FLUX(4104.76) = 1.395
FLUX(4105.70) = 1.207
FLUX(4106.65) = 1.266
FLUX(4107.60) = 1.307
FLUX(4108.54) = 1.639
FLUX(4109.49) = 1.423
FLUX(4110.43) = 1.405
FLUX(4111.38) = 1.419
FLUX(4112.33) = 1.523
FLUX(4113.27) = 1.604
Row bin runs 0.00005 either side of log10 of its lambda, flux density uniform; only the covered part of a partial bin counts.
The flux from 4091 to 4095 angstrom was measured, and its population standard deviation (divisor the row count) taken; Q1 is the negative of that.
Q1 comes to -0.073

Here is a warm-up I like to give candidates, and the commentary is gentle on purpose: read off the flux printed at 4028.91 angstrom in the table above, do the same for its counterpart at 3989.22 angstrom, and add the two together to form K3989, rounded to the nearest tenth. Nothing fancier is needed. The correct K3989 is 3.2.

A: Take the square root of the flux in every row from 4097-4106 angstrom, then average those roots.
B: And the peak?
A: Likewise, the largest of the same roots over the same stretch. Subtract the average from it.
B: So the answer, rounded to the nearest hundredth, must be 0.09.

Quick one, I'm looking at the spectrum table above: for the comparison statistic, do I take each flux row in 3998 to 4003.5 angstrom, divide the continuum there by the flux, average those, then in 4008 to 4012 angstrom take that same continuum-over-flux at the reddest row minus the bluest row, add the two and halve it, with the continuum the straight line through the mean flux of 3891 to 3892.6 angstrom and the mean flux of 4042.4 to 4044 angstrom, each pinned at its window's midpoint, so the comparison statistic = 0.37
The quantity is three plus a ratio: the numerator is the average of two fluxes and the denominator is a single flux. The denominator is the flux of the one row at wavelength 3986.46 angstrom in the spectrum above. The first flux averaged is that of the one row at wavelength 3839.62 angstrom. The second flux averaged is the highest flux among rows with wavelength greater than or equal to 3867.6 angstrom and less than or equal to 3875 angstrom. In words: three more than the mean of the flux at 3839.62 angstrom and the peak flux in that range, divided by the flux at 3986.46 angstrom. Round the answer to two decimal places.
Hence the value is 3.66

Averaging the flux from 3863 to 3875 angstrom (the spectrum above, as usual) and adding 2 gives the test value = 3.1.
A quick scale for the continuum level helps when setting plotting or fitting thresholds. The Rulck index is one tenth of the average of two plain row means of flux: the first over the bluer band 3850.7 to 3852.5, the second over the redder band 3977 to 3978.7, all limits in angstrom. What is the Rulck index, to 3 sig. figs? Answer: 0.113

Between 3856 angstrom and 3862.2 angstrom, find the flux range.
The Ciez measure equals 0.58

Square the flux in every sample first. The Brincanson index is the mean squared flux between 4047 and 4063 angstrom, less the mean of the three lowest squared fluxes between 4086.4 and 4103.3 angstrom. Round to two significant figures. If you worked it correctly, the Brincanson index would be 1.1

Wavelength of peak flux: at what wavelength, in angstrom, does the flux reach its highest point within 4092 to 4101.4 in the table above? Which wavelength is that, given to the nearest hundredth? 4095.32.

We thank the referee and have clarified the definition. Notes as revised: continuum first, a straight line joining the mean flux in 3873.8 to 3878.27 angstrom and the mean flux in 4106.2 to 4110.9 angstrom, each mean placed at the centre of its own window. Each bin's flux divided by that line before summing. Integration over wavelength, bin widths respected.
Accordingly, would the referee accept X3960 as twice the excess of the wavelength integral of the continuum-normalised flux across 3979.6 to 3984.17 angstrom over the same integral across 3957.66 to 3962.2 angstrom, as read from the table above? 1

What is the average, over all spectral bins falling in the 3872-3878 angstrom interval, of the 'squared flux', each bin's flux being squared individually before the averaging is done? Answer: 1.2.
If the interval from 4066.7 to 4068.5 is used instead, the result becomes 2.5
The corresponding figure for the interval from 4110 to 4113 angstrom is 2.1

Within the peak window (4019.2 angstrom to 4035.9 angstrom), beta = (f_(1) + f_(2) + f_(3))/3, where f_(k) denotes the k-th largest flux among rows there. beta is 1.85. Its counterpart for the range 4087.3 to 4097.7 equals 1.76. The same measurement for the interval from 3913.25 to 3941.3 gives 1.43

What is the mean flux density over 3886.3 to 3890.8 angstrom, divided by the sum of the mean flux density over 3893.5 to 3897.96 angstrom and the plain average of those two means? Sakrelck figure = 0.45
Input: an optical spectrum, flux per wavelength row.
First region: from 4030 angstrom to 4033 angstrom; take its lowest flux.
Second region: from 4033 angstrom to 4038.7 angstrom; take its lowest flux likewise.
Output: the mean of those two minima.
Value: 1.46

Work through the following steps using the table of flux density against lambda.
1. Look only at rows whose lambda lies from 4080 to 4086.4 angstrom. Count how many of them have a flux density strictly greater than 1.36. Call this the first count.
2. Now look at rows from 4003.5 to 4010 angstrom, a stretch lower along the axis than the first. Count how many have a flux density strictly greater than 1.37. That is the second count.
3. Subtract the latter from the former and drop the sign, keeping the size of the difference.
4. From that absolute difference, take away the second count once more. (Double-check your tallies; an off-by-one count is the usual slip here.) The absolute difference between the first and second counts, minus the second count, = -5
